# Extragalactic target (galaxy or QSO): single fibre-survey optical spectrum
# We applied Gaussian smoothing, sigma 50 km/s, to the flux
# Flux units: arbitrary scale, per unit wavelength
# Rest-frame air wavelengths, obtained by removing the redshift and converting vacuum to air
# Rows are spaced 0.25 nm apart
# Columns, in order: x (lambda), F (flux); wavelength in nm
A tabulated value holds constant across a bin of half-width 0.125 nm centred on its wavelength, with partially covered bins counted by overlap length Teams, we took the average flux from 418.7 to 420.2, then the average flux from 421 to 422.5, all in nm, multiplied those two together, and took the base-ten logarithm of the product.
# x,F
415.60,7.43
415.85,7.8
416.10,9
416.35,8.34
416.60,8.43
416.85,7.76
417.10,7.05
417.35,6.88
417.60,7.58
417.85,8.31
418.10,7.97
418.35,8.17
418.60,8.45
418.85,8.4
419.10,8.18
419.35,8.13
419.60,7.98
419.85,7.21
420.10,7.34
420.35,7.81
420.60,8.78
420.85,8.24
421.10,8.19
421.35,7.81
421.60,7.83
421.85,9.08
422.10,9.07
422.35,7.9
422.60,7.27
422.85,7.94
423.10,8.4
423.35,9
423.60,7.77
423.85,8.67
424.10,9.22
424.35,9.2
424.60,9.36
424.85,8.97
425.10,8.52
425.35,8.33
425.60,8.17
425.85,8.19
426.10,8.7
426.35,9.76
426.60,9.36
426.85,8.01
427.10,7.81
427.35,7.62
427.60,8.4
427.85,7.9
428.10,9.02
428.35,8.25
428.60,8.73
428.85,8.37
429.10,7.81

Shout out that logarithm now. 1.816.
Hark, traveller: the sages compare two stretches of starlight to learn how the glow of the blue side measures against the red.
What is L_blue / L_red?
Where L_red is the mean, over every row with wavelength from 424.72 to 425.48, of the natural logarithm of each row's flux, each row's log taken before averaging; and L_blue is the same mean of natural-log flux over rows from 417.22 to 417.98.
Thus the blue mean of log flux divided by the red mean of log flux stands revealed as 0.940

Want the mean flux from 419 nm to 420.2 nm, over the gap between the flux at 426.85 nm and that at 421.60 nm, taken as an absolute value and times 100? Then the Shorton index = 4316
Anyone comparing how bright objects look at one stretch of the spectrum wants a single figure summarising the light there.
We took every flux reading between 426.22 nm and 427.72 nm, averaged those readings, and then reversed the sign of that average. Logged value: -8.49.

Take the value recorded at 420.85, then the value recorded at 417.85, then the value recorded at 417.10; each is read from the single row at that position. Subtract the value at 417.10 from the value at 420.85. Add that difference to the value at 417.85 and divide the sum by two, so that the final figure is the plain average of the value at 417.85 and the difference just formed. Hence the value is 4.75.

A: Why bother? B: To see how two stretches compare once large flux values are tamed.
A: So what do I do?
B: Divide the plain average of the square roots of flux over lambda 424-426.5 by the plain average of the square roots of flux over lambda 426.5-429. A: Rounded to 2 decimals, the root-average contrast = 1.03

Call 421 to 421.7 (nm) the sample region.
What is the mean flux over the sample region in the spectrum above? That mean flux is 7.9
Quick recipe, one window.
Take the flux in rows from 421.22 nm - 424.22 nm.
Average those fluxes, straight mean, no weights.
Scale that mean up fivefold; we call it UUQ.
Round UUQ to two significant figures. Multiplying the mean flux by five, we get 42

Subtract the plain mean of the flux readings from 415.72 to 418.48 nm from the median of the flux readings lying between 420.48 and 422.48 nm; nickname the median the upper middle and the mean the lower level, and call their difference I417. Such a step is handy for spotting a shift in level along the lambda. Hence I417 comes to 0.3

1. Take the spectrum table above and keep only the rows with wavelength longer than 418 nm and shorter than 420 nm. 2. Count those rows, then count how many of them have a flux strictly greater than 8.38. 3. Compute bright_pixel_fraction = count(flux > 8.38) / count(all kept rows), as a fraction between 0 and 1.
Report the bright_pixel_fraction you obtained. 0.25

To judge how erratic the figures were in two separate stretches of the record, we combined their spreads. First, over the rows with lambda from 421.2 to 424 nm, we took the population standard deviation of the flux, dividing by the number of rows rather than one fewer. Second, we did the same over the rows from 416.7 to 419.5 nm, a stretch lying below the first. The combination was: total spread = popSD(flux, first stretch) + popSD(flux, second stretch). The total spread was 1.10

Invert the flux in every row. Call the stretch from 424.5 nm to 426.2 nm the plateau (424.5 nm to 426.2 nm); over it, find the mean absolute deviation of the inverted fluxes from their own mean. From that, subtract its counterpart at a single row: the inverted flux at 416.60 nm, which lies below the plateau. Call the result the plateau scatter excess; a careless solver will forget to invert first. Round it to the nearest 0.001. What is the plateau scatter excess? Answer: -0.114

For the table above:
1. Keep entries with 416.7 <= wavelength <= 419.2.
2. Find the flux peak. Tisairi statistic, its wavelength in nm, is 418.60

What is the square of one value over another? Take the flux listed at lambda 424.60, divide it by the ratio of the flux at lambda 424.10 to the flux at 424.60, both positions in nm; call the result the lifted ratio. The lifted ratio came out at 9.5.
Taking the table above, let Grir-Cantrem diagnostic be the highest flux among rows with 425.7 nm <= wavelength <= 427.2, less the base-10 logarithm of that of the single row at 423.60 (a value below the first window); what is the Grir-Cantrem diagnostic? 8.87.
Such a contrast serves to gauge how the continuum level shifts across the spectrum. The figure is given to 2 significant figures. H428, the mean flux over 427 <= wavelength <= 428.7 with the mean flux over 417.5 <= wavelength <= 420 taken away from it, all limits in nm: 0.21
